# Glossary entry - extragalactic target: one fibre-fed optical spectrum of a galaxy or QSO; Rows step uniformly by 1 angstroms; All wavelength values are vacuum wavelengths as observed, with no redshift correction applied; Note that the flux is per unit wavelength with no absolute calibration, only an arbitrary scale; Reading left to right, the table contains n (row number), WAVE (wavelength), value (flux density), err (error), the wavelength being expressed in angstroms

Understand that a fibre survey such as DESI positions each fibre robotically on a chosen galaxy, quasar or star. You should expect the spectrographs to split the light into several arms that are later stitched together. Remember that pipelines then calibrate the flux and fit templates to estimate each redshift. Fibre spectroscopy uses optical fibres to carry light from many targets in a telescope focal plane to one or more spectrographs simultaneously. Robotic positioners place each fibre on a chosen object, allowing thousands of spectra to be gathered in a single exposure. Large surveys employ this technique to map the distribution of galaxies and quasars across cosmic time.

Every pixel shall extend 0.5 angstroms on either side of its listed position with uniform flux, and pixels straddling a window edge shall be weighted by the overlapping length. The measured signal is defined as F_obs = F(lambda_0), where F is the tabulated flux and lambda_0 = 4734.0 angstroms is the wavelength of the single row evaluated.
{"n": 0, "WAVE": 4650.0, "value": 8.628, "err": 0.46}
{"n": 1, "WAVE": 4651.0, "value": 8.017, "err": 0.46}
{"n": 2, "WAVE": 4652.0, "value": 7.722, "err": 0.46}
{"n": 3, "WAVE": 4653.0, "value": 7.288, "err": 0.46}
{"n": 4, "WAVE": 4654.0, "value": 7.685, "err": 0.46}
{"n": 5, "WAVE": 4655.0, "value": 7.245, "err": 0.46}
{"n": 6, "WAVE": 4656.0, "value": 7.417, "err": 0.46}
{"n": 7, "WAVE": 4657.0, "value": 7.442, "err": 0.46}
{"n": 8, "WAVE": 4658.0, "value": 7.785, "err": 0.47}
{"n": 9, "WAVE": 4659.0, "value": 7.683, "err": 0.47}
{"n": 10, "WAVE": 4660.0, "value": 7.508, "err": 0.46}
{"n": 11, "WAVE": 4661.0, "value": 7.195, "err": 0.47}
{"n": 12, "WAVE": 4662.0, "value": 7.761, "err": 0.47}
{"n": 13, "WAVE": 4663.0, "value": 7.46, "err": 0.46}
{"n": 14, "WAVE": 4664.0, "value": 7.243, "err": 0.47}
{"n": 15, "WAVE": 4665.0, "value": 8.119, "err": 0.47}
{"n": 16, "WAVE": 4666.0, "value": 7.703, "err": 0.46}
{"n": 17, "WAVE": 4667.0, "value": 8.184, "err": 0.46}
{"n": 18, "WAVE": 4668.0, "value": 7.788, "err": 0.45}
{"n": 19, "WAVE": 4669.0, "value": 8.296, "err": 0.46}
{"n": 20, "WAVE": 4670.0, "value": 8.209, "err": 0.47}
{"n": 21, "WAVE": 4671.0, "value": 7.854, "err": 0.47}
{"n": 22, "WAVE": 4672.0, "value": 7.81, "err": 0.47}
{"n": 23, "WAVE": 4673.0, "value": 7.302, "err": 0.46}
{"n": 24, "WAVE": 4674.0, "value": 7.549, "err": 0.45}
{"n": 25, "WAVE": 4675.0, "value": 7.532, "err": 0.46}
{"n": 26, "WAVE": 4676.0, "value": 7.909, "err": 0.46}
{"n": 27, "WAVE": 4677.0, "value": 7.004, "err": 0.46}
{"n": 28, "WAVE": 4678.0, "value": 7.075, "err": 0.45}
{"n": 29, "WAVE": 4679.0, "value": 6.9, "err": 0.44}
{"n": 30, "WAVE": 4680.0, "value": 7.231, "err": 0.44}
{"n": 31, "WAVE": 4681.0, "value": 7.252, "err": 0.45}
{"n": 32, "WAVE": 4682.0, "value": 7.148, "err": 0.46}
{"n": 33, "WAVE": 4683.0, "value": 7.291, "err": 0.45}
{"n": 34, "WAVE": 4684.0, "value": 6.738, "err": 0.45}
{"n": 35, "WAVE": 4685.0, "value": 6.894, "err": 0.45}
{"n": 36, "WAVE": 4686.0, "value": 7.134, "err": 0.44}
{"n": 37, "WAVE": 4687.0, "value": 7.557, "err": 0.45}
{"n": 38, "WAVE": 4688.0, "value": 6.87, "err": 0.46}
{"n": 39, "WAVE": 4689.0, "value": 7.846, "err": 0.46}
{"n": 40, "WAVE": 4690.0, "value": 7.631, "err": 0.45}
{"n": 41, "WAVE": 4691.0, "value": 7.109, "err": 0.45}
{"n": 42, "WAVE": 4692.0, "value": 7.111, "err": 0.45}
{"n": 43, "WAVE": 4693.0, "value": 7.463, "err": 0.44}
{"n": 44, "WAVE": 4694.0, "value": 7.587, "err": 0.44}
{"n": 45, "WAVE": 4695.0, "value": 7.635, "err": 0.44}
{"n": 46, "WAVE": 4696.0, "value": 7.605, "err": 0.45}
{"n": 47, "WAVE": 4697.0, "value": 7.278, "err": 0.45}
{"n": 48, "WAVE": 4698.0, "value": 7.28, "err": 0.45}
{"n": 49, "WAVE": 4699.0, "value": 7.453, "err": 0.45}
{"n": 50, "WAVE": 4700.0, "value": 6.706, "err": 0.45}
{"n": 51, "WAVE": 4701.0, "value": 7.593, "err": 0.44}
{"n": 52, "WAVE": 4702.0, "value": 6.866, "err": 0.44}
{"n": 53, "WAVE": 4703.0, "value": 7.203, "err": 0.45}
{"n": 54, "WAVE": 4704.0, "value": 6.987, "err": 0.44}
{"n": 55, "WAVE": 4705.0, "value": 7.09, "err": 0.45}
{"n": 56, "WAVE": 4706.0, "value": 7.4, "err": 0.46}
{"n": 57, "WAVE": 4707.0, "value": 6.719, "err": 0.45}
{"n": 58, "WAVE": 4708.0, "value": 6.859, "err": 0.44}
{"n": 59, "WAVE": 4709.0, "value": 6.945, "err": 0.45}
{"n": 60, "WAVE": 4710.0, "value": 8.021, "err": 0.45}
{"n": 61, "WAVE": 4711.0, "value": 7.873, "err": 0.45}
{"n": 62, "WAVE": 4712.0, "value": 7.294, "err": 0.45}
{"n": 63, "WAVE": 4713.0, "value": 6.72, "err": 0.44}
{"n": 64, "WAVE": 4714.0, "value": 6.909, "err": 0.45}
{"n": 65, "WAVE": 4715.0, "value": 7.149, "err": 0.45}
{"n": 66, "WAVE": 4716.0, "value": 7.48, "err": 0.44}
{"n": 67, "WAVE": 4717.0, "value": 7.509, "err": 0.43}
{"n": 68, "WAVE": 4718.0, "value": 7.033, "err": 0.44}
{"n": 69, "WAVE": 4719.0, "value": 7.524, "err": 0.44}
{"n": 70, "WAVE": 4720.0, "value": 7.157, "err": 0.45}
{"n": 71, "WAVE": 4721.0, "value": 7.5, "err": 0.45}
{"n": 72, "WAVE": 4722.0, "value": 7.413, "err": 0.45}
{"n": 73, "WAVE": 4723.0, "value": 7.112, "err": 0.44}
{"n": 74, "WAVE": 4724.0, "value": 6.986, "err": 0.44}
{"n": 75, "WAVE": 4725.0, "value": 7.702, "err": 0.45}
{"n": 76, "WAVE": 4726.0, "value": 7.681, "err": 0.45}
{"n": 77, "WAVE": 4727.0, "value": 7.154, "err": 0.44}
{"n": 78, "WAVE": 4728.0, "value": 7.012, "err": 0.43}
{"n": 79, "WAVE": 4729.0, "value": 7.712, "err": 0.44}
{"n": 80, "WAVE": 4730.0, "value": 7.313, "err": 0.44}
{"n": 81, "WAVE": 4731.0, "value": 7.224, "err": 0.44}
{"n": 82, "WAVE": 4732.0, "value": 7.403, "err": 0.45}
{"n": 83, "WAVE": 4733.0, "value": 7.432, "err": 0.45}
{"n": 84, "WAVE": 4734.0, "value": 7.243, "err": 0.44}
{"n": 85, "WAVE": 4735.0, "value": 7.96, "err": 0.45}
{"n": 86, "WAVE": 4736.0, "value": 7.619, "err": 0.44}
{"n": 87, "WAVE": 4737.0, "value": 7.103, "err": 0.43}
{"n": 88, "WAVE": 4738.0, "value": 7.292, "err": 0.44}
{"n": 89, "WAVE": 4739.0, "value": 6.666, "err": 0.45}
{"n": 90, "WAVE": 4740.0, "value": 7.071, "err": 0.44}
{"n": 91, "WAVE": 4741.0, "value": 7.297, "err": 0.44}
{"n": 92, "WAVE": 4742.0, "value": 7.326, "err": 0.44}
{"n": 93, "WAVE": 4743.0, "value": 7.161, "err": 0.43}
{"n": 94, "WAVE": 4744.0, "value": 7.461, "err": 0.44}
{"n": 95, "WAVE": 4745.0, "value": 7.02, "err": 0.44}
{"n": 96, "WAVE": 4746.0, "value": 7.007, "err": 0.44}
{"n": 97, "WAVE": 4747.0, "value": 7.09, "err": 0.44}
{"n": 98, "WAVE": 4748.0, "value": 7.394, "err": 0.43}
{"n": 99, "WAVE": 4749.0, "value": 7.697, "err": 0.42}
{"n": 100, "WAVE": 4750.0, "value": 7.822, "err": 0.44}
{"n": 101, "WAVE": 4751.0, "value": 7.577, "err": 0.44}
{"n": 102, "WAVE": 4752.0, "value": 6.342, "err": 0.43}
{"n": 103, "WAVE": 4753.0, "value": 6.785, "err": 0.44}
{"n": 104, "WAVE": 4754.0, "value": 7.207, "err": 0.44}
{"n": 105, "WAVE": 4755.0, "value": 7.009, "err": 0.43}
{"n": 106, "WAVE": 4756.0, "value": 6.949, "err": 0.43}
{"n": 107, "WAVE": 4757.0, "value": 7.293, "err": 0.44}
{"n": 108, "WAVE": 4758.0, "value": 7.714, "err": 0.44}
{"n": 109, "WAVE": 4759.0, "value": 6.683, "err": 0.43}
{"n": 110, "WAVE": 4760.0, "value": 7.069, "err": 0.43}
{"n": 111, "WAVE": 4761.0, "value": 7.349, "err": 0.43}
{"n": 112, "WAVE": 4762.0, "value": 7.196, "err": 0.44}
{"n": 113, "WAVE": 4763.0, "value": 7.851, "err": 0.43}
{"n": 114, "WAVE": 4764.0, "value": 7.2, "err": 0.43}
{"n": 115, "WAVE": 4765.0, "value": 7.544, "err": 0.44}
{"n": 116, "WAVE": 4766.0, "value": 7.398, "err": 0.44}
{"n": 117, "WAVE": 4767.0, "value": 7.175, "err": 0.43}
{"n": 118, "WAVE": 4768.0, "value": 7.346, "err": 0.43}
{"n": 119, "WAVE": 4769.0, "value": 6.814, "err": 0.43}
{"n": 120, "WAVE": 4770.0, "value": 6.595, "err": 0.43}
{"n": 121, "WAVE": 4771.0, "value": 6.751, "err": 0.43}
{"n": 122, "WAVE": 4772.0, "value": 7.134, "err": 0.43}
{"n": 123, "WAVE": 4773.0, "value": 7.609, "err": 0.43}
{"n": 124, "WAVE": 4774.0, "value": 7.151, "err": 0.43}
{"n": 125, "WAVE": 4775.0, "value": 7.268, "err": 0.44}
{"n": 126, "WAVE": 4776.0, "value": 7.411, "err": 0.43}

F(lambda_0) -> 7.243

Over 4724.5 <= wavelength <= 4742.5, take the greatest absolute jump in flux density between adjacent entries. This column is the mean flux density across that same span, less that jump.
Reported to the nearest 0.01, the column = 6.63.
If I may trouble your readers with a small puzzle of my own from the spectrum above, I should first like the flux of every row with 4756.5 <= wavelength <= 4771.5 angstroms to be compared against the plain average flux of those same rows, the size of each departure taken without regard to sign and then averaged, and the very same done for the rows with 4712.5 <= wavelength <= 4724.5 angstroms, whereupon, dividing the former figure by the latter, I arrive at 1.21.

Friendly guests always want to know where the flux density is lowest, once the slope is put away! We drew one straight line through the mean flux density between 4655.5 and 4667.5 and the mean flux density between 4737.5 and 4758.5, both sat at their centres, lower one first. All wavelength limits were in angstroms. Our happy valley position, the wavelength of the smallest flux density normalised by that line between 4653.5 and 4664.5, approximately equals 4661.0 angstroms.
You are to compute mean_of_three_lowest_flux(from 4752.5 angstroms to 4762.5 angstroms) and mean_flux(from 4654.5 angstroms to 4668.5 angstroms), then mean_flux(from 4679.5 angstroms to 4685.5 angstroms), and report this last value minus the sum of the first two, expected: -7.3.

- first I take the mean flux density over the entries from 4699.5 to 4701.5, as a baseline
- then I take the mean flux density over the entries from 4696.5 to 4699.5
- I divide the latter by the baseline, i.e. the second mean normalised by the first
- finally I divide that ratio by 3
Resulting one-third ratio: 0.342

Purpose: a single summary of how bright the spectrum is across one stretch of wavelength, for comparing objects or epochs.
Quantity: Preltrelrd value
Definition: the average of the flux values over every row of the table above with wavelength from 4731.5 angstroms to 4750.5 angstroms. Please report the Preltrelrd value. 7.32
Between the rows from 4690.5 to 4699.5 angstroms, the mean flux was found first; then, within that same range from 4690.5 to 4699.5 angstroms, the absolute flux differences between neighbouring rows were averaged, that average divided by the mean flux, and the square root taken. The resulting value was 0.134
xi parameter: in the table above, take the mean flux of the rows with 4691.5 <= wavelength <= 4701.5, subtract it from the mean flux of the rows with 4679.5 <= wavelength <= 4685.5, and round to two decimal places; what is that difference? -0.28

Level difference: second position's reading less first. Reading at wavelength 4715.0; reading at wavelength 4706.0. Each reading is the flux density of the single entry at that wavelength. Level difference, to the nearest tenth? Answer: 0.3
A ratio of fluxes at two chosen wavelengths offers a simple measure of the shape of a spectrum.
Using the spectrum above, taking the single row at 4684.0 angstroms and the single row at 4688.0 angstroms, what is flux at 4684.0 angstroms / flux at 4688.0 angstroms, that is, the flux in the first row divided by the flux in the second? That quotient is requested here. 0.98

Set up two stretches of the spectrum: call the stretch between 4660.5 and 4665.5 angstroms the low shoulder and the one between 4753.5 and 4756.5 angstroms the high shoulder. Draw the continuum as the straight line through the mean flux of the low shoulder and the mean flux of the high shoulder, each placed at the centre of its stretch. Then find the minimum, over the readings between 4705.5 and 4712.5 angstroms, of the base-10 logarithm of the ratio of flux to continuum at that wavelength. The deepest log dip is -0.037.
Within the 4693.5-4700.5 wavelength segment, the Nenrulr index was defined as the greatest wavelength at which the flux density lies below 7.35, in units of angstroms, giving 4700.0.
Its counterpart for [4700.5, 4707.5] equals 4707.0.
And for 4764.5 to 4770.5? 4770.0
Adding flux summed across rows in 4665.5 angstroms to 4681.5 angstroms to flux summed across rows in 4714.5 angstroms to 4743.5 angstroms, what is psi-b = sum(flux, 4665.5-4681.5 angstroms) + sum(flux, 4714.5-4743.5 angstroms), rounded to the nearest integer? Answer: 334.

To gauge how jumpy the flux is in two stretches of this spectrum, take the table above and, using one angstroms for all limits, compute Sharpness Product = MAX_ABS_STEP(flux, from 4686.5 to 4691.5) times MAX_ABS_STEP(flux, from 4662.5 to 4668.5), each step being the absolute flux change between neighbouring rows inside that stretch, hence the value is 0.85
